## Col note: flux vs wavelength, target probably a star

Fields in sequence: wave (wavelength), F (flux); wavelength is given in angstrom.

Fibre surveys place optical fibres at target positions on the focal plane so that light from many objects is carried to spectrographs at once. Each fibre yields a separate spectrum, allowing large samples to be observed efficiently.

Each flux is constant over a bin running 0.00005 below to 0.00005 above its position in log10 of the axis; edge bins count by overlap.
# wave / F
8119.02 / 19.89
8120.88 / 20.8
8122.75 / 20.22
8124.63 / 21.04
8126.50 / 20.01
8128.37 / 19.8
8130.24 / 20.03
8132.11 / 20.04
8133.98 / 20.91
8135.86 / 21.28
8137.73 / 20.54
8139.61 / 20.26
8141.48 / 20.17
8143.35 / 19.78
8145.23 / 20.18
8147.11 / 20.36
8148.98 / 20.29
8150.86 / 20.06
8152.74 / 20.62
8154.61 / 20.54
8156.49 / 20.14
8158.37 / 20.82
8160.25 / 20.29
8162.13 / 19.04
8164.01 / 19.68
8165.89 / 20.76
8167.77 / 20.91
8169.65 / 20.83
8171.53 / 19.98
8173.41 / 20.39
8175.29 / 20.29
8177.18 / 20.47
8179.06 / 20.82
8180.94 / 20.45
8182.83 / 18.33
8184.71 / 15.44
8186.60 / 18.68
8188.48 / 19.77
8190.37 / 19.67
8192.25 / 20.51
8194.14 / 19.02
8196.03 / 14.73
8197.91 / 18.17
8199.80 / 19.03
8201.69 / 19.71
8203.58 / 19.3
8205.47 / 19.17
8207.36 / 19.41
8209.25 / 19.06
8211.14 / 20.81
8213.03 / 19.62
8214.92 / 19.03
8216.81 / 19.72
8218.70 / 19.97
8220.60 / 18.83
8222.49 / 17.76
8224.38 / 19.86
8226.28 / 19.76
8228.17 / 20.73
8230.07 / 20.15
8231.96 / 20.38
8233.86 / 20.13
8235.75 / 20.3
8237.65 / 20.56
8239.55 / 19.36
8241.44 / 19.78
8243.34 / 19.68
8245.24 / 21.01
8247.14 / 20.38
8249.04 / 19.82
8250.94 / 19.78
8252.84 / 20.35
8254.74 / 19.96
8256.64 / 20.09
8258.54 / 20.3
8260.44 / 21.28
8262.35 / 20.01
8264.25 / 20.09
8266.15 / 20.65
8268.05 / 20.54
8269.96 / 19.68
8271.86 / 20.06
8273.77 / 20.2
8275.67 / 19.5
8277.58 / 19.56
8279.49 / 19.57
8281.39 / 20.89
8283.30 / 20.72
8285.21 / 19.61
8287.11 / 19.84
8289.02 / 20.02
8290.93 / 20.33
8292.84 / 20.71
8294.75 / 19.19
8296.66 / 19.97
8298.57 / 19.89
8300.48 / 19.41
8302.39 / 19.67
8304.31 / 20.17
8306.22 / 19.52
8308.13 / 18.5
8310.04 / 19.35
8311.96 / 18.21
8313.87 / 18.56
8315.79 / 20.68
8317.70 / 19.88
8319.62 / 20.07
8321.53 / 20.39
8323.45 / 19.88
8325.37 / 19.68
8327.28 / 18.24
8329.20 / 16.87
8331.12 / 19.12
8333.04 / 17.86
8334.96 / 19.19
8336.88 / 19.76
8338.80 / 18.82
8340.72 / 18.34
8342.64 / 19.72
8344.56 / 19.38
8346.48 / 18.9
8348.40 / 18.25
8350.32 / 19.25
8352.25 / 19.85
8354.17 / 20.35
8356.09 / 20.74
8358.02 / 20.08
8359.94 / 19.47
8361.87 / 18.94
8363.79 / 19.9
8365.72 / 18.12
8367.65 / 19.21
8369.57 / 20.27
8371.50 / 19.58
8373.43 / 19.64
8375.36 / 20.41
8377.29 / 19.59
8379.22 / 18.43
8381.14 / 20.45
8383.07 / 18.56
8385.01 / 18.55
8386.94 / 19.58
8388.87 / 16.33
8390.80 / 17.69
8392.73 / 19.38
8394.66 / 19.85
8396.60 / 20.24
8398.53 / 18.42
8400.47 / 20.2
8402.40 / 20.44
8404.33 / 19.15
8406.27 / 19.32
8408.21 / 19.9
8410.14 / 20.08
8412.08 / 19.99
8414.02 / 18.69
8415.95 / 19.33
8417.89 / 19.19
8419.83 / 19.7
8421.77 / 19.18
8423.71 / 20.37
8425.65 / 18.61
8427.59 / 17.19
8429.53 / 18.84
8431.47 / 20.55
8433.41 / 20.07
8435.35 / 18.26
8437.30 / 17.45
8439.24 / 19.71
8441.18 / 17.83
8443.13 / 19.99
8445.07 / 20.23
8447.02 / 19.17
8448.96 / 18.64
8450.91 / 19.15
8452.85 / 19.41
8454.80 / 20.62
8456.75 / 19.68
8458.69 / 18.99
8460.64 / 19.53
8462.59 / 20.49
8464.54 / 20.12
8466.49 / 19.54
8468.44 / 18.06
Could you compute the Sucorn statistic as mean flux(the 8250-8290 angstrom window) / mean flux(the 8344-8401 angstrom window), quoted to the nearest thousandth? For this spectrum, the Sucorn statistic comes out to 1.042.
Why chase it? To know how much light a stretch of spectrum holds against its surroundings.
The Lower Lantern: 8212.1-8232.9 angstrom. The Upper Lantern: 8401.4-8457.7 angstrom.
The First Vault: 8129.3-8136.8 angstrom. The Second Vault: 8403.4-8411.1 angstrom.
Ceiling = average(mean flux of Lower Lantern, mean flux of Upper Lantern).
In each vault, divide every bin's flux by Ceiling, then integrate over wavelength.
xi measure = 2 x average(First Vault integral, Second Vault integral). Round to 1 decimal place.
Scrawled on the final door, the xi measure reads 15.7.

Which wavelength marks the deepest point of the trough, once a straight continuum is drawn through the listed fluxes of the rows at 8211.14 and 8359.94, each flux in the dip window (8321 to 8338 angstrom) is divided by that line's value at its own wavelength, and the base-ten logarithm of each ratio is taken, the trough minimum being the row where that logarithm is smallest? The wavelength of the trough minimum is 8329.20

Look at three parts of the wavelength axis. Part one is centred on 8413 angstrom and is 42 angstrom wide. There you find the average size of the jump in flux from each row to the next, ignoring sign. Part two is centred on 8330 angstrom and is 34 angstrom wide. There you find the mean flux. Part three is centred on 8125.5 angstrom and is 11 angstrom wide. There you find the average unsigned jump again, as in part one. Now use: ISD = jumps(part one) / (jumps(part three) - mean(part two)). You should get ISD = -0.047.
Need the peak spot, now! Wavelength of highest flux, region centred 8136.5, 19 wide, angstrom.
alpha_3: 8135.86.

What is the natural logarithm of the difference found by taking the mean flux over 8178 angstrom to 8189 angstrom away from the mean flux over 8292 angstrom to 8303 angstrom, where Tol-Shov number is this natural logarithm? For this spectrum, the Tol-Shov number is -0.1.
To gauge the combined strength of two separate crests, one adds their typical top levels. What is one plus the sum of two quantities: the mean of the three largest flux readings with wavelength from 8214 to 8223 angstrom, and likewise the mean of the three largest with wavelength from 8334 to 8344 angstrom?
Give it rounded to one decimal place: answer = 40.1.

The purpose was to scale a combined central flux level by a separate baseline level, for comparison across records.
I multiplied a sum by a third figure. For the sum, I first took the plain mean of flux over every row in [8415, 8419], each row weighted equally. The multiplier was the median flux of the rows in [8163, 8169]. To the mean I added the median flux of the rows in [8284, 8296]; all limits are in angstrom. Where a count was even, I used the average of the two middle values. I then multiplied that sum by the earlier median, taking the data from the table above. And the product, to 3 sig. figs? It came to 814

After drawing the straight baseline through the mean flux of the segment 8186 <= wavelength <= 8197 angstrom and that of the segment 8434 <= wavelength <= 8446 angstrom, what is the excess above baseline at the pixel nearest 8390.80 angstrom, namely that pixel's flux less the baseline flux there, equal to -1.2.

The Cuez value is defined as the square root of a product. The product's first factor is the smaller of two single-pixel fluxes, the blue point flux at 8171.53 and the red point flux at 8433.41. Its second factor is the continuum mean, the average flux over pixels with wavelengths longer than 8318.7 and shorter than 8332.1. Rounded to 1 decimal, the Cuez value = 19.6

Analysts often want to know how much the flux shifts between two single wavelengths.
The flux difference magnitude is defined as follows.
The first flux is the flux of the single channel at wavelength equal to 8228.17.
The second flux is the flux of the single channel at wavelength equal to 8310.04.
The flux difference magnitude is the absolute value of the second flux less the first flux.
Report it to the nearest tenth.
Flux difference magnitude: 1.4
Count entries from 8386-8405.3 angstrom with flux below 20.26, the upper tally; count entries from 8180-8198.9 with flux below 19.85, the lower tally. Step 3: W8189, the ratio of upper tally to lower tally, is 1.1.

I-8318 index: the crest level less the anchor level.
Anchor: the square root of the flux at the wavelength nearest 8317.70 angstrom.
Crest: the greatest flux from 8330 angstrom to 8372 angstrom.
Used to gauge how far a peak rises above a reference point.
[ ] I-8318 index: 16.28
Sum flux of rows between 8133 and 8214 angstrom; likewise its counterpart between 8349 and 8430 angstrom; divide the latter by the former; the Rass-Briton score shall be 1.0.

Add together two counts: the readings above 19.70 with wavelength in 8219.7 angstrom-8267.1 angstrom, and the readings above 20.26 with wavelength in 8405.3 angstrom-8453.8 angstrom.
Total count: 23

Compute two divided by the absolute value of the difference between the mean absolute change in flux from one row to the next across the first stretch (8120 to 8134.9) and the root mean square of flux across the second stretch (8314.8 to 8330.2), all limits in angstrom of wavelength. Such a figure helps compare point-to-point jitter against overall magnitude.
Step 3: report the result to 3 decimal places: 0.105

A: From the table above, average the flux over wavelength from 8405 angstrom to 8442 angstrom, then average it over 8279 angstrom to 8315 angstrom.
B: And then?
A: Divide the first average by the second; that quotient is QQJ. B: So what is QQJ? 0.974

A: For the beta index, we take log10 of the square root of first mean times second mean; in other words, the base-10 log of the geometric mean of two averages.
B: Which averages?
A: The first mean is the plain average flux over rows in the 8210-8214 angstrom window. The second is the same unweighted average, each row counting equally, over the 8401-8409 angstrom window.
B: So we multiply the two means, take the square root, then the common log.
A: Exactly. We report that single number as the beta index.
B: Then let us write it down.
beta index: 1.30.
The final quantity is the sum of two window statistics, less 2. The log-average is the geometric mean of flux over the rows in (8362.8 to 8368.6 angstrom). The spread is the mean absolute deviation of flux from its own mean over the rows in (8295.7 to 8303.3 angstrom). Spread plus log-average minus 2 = 17.3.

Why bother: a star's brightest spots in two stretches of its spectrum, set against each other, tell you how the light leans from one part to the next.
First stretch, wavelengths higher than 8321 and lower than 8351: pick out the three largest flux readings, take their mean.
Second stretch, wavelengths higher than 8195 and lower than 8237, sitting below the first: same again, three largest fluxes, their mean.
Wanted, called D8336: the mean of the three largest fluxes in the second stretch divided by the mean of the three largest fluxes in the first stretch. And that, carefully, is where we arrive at 1.03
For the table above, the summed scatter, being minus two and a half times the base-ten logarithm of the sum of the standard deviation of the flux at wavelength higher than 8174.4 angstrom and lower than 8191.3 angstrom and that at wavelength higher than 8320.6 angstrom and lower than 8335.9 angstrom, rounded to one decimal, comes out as -1.1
